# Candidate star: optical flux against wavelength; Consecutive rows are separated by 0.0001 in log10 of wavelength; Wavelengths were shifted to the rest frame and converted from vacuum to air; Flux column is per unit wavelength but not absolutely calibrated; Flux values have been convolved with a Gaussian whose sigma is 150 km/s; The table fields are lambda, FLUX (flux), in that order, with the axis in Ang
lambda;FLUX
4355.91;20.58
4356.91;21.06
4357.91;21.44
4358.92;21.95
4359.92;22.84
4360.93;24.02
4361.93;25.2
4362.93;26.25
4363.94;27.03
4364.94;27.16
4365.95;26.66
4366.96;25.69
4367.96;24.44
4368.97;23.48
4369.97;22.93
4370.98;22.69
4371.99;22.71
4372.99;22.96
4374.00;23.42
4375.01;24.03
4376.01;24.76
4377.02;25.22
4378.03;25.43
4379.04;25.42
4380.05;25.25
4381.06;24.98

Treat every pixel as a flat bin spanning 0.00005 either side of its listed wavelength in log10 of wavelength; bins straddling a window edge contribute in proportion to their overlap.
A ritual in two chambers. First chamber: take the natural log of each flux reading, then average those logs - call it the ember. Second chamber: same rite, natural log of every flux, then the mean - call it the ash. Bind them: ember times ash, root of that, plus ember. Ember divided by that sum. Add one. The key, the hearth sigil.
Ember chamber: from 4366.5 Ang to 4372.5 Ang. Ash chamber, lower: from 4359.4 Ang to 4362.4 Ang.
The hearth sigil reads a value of 1.50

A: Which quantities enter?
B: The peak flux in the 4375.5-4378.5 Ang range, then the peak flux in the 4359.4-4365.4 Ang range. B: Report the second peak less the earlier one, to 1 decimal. 1.7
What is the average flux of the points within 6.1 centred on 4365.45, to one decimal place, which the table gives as 26.2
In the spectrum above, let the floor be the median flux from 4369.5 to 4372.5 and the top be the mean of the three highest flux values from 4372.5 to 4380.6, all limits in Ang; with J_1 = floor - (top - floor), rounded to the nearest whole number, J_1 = 20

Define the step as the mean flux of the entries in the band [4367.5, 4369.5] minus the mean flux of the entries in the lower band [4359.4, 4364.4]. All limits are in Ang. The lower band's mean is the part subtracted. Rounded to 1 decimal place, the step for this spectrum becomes -1.1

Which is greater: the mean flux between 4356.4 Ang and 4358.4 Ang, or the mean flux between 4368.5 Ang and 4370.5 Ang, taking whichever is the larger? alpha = 23.2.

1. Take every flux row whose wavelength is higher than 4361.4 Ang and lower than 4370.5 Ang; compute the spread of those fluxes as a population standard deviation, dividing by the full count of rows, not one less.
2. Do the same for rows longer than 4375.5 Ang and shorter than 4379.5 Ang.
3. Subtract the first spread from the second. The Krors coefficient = -1.2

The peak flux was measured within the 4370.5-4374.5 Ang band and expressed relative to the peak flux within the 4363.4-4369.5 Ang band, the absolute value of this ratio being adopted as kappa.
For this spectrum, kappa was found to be 0.86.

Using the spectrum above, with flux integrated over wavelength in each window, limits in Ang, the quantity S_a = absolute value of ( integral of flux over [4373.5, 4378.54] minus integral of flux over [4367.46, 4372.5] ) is 7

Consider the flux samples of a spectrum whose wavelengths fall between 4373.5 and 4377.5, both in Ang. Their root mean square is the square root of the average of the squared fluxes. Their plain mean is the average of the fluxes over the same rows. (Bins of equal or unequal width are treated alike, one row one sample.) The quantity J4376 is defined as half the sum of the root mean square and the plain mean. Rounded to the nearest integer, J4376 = 24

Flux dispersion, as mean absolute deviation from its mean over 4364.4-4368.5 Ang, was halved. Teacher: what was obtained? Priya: 0.46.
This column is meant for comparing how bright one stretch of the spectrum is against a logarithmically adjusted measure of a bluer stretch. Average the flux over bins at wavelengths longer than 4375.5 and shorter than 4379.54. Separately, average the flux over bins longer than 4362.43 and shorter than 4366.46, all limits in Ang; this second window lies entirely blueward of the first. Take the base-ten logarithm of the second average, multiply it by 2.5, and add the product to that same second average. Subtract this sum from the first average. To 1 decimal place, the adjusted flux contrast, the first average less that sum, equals -5.1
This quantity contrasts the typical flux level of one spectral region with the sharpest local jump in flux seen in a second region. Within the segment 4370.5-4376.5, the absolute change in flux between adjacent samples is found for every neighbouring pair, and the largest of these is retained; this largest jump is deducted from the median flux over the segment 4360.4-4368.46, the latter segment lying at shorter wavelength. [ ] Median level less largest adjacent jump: 25.2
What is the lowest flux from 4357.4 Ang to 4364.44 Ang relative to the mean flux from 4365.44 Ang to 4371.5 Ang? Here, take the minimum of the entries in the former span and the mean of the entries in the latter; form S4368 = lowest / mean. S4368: 0.88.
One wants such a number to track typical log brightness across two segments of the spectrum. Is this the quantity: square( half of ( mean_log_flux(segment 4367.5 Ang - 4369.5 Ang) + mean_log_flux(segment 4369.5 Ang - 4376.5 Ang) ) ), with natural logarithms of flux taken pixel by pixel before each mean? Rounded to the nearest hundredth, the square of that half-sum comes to 10.01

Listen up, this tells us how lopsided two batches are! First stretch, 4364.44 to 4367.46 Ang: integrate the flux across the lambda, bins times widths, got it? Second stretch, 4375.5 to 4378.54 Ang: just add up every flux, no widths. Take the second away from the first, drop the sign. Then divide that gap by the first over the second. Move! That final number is 4.3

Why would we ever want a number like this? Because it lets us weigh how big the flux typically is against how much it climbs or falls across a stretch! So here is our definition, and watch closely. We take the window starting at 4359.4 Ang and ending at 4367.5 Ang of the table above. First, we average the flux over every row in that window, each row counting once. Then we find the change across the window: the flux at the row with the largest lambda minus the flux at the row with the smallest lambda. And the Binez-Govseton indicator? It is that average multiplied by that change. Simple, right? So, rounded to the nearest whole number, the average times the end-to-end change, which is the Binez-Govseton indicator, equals 73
